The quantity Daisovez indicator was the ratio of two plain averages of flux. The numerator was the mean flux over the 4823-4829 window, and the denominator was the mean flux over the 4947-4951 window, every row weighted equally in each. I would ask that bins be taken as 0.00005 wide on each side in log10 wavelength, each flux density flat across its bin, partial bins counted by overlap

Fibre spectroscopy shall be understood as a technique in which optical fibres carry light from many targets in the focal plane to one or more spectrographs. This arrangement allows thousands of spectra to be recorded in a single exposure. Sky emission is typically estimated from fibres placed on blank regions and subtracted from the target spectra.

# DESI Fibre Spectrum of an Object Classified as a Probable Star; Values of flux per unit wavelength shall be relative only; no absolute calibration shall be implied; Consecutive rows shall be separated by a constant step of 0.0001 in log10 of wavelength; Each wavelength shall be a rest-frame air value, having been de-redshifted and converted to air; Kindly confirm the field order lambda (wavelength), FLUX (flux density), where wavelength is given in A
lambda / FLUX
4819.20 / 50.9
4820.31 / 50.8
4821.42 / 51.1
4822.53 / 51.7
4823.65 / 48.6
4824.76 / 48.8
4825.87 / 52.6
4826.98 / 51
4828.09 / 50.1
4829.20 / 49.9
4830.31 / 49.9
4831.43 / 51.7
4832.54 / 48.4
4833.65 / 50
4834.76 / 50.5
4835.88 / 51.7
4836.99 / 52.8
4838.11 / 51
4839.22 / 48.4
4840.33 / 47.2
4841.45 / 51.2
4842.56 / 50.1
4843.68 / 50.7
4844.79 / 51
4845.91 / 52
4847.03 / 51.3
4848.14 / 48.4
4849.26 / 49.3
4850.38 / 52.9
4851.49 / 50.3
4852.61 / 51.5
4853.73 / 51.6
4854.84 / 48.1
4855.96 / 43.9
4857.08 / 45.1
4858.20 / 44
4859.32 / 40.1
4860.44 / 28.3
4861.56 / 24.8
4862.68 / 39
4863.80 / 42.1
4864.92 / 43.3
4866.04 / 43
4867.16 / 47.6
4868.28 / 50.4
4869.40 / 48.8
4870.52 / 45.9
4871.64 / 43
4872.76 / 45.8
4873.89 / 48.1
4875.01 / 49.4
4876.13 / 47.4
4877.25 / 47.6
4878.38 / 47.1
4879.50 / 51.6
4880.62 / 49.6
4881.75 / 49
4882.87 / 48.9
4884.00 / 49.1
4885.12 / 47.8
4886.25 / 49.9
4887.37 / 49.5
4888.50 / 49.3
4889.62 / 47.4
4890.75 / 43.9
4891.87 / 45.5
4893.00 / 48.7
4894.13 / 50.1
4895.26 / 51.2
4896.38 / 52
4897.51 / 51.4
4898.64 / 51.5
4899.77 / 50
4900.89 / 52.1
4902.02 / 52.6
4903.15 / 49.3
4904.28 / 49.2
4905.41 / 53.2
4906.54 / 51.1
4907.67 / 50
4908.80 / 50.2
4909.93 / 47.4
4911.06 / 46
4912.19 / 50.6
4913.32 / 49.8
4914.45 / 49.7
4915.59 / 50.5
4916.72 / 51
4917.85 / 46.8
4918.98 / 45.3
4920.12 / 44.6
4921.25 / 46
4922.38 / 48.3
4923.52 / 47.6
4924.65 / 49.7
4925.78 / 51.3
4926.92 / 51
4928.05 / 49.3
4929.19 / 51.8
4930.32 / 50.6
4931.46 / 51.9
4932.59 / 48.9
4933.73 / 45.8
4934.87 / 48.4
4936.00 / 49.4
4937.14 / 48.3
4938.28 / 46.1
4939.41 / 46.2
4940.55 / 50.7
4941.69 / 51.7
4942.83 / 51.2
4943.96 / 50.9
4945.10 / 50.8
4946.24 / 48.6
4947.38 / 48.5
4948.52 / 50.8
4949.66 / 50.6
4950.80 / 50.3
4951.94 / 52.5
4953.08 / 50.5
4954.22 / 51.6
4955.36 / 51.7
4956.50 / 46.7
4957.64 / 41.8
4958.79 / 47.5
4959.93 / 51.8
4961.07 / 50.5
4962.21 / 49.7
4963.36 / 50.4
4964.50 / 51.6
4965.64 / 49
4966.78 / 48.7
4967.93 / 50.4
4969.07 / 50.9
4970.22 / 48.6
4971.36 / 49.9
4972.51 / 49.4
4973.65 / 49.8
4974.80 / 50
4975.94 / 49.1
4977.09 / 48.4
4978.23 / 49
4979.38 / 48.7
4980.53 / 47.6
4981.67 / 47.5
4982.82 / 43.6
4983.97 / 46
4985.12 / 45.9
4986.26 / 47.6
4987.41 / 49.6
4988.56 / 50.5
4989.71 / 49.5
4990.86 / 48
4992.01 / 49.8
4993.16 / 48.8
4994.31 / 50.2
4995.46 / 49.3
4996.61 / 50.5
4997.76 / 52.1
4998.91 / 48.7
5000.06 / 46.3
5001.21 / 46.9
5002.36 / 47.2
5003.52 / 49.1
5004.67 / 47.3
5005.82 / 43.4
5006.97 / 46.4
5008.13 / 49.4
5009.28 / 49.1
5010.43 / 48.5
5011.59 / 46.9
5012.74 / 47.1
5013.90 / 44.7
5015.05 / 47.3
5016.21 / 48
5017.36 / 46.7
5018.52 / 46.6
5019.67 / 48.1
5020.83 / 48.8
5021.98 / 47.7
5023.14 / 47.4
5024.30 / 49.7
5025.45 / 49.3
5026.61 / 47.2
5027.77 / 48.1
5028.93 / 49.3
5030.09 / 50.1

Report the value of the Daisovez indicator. 1.00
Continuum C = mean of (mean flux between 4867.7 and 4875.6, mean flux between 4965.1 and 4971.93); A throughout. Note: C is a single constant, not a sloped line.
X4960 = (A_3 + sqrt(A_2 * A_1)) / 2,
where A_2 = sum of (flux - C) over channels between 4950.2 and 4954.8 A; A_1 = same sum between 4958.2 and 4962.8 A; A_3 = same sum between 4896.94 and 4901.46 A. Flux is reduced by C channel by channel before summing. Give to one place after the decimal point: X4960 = 9.5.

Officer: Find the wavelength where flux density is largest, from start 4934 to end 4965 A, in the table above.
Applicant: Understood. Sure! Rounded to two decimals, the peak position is 4951.94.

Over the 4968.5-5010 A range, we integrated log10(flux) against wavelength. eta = 70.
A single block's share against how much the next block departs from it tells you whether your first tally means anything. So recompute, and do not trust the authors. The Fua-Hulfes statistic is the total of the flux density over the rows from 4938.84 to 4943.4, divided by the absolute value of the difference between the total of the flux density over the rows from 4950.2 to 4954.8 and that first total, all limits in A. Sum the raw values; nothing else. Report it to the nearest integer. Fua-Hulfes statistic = 39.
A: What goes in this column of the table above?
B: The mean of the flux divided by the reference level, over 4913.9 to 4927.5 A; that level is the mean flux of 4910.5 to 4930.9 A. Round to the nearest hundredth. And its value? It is 0.99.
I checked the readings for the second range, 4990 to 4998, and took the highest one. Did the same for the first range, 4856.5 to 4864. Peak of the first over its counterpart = 0.87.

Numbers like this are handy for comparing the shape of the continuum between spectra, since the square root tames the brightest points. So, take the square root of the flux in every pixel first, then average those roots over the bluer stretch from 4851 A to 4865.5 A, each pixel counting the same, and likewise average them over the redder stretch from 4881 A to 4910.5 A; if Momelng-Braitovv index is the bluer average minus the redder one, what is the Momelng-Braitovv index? -0.56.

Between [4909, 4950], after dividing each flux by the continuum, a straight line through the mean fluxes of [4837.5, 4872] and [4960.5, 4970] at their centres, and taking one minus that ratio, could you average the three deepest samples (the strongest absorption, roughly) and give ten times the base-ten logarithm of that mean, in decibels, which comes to -11.5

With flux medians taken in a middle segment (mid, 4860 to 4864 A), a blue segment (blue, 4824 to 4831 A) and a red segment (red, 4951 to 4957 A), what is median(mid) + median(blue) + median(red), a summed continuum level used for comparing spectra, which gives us 135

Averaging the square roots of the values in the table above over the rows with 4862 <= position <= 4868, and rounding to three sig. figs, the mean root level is 6.55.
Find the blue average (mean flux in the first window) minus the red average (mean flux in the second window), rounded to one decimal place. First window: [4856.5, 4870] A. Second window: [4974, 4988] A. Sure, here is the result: -6.4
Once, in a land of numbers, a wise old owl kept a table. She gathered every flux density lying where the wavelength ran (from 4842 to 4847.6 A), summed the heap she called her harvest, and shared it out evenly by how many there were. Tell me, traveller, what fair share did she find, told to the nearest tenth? 51.0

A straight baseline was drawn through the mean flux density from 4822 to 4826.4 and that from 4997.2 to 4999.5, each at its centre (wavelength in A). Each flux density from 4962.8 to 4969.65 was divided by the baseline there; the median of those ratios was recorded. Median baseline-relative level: 1.000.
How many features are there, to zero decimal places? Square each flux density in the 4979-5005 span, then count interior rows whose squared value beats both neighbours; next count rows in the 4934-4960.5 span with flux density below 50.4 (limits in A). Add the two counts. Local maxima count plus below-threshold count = 17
